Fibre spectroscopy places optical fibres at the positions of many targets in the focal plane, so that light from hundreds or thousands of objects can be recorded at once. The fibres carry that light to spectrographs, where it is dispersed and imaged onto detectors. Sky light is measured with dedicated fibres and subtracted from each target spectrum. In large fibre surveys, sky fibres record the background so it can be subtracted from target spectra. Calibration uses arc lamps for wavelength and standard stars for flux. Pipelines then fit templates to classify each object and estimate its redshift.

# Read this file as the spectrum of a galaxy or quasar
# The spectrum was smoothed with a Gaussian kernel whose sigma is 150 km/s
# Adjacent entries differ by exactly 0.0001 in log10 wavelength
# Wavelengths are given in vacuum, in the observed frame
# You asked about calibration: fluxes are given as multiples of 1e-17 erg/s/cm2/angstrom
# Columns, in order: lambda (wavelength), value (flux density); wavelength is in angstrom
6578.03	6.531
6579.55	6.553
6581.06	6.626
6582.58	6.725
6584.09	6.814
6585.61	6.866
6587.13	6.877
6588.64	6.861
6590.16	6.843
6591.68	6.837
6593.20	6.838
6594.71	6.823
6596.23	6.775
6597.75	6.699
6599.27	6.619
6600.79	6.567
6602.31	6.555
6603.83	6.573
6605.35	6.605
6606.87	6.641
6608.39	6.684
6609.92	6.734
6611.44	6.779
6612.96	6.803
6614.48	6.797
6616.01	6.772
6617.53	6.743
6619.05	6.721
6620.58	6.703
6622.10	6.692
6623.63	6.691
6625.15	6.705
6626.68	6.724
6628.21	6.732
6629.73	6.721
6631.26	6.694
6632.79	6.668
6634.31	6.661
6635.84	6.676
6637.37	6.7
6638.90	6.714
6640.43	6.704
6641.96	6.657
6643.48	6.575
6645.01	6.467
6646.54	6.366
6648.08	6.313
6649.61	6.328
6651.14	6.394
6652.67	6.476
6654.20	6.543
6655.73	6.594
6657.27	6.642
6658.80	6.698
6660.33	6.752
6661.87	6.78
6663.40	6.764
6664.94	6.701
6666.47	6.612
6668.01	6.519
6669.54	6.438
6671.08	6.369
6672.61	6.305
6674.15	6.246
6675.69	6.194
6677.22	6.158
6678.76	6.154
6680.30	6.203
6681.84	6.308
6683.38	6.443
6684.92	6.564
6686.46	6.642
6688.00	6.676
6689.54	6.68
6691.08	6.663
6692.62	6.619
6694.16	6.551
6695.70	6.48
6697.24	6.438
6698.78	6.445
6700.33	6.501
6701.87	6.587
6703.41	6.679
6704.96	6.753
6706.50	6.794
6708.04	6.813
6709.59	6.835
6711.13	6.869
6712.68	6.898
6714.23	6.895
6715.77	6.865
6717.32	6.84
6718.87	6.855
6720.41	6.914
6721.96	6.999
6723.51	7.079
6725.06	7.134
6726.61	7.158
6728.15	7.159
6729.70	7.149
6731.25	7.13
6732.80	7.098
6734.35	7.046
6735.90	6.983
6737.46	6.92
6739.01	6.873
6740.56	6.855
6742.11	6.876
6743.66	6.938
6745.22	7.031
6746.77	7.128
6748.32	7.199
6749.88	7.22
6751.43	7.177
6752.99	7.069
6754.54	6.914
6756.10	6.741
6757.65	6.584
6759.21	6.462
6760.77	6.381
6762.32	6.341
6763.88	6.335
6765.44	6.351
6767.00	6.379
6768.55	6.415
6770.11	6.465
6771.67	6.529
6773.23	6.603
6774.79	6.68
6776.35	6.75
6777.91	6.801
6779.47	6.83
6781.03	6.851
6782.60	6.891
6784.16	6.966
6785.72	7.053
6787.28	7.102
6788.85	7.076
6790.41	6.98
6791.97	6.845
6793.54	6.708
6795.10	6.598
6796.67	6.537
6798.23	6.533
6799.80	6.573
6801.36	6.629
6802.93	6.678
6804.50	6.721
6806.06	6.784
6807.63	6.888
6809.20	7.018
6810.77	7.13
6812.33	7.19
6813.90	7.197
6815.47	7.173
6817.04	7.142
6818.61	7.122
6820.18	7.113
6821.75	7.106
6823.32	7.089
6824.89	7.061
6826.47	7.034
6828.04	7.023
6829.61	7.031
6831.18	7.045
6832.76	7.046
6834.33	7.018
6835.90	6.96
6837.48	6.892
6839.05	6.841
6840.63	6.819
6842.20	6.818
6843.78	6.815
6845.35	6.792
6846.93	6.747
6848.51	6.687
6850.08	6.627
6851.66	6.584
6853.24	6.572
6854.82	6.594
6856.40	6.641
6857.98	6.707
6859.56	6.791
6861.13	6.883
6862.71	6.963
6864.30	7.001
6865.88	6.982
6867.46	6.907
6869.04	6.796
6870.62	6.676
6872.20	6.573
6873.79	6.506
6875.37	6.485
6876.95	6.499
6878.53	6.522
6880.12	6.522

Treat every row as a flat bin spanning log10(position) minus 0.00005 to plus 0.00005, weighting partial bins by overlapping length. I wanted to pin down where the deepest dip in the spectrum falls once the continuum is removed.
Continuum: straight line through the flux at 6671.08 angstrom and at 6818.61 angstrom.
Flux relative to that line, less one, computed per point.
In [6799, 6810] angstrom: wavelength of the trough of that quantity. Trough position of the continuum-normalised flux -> 6799.80 angstrom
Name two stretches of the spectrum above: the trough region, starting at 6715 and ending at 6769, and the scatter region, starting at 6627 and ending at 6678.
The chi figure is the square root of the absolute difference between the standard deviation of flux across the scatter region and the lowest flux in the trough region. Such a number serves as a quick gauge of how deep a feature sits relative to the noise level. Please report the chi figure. 2.48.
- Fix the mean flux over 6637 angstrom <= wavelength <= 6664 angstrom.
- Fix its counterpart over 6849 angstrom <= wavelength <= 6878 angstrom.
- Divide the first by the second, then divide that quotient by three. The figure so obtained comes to 0.327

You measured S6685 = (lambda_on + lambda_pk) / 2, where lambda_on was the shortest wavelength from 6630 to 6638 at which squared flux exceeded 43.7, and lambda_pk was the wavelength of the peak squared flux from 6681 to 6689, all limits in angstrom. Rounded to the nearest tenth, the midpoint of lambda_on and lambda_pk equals 6659.6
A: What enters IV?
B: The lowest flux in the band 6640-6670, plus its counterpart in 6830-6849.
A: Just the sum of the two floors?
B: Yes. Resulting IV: 13.0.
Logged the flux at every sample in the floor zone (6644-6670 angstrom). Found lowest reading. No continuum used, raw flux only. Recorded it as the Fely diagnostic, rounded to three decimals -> 6.313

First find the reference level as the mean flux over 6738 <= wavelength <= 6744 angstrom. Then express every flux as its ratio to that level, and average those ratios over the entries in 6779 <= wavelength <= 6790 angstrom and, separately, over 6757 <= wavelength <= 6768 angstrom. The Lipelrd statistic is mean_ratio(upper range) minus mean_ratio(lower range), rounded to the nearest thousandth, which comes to 0.082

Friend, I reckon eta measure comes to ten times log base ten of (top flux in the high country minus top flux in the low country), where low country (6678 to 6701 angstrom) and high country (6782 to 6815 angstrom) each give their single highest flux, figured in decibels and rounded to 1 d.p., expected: -2.9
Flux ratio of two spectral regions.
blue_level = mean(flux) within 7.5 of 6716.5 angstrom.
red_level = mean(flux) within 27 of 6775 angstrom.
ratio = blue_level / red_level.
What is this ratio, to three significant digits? 1.03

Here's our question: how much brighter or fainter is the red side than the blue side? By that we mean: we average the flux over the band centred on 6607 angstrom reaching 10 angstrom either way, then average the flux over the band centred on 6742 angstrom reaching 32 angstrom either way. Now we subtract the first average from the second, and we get 0.17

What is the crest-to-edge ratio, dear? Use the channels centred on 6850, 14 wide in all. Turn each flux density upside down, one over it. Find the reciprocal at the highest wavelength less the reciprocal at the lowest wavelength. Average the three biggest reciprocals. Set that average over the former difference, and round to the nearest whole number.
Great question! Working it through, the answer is 40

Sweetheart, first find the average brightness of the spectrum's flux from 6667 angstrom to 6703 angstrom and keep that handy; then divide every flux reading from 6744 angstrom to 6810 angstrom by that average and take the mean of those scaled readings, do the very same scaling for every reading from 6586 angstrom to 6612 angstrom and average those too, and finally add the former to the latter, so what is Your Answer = 2.09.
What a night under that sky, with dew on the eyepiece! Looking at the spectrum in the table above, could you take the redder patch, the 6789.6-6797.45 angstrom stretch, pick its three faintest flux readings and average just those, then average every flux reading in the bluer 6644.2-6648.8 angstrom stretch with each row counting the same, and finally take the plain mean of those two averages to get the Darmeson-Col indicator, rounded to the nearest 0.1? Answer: 6.5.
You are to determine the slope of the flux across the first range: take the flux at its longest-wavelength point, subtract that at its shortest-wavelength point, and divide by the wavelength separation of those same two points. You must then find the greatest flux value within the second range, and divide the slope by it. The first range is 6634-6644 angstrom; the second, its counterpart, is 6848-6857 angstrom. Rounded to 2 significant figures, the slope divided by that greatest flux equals -0.0014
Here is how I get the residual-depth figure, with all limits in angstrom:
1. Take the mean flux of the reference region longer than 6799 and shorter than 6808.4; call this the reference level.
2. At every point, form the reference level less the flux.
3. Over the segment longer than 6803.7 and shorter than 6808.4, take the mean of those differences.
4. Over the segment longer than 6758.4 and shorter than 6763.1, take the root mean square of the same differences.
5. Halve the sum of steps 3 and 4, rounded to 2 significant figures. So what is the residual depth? 0.12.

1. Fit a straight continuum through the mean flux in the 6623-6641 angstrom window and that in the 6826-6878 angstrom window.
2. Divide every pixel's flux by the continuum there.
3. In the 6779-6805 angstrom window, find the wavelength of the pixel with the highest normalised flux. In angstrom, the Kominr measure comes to 6787.28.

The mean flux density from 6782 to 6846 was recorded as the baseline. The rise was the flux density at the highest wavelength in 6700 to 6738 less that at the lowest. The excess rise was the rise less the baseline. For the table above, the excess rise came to -6.5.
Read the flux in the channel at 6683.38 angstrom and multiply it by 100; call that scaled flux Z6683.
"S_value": 644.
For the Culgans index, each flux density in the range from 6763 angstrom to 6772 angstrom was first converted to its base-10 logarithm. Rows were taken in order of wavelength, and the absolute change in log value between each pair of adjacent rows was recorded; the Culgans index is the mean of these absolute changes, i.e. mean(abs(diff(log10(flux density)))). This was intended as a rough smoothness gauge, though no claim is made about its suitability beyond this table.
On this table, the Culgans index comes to 0.0026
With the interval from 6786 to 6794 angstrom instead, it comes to 0.0062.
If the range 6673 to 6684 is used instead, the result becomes 0.0044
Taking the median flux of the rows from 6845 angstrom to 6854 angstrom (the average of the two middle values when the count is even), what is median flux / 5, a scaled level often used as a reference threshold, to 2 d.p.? 1.33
